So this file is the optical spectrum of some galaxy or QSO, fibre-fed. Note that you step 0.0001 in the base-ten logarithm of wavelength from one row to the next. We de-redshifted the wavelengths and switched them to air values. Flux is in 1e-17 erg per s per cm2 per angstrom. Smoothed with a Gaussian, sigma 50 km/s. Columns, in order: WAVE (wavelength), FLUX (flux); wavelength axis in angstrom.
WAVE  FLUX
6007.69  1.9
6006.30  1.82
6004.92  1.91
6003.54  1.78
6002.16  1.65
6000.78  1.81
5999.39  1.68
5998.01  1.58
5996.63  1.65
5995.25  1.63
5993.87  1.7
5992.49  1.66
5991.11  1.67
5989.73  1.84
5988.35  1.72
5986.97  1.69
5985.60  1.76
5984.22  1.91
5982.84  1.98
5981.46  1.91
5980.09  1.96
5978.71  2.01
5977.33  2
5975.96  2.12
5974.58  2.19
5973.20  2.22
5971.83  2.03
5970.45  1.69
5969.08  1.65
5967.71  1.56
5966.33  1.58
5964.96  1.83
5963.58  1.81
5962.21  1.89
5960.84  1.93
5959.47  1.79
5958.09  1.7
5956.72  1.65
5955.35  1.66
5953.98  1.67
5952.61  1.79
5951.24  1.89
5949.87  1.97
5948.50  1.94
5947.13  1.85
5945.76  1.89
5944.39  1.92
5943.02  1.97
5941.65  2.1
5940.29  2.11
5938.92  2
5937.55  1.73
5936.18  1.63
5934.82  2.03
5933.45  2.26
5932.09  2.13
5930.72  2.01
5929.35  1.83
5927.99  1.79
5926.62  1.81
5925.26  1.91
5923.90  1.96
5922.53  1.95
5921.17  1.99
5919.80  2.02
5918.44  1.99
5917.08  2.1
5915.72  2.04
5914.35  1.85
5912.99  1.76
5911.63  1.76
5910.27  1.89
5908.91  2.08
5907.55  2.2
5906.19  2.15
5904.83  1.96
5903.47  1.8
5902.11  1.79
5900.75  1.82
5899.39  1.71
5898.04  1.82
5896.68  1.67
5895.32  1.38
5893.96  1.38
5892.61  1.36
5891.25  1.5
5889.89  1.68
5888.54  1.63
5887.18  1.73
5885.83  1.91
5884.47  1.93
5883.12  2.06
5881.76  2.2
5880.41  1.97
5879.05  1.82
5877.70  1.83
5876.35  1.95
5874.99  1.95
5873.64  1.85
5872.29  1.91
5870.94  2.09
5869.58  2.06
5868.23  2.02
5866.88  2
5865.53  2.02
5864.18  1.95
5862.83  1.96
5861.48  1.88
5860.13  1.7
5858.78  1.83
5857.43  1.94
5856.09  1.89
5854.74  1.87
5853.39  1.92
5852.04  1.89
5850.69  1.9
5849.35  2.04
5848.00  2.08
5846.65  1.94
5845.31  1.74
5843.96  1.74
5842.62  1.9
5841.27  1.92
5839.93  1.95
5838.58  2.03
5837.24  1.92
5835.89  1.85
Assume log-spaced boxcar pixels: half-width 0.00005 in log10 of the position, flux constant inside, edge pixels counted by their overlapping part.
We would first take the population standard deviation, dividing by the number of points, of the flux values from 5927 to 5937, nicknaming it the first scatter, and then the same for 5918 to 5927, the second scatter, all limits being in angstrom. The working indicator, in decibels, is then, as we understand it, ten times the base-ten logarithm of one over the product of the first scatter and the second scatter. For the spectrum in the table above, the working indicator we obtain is 19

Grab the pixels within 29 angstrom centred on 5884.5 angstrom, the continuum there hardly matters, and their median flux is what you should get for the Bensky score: 1.83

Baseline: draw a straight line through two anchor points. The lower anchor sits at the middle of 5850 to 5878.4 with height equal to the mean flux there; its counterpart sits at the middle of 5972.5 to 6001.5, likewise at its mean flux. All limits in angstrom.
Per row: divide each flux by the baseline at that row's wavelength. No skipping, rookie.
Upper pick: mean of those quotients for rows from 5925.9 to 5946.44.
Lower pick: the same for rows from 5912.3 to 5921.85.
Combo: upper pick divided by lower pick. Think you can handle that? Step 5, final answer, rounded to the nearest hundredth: 1.00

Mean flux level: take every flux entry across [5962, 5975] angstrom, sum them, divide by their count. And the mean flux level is 1.84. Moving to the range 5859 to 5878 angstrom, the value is 1.94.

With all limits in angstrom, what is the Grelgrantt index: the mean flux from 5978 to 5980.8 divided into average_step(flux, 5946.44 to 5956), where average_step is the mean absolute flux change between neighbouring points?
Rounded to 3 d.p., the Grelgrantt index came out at 0.036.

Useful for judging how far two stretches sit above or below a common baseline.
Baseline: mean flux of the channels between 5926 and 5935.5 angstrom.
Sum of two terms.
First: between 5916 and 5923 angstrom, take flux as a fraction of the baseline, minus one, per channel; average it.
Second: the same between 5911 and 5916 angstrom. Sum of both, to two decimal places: -0.05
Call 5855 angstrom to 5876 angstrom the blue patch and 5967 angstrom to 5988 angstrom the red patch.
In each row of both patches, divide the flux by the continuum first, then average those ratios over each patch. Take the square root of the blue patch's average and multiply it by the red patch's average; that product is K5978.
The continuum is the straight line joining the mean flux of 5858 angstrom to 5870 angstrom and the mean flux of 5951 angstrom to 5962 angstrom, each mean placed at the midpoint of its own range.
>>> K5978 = 1.11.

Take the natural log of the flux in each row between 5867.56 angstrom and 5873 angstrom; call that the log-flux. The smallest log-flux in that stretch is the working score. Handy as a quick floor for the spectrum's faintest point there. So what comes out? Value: 0.647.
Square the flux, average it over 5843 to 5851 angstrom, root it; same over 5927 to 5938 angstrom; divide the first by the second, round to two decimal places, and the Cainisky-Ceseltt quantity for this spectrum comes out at 0.99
